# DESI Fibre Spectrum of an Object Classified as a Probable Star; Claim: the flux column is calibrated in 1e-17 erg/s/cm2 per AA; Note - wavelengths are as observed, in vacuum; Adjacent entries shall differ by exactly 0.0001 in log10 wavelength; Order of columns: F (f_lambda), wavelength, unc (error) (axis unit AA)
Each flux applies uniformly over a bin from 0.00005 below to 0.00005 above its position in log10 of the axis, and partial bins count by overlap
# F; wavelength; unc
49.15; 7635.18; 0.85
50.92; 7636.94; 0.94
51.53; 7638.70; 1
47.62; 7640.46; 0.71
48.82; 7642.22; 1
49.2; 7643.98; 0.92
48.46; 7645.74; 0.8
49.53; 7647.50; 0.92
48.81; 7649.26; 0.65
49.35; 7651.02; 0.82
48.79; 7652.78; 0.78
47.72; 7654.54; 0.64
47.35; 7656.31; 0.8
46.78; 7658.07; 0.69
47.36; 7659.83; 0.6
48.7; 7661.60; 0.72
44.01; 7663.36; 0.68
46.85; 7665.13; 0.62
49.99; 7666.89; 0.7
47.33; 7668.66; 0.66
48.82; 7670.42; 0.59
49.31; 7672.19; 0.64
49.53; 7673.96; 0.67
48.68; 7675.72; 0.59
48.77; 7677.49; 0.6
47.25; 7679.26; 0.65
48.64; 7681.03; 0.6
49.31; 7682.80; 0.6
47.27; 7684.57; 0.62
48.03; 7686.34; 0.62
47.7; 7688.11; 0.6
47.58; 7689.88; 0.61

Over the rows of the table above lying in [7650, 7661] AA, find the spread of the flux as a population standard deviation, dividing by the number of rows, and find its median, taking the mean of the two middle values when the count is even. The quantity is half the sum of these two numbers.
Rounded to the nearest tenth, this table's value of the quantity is 24.2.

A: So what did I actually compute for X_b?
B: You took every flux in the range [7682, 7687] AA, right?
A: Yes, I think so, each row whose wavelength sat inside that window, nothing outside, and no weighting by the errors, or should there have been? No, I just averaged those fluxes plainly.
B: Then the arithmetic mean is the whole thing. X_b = 48.2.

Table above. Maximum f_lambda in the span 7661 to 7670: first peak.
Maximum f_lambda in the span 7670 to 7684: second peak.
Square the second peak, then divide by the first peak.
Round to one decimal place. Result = 49.1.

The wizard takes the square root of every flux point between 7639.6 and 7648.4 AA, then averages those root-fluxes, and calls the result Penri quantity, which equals 6.98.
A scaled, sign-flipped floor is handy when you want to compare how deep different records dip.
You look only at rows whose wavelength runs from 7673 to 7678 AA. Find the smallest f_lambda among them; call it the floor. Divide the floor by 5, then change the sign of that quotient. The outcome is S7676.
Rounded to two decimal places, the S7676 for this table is -9.74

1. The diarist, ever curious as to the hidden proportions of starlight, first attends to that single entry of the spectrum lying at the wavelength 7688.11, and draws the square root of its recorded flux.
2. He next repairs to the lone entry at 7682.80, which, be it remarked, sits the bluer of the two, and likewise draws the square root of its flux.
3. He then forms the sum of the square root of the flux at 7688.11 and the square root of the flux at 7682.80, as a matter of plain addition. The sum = 13.9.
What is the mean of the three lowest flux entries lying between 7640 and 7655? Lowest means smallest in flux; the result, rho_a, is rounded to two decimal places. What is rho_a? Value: 47.93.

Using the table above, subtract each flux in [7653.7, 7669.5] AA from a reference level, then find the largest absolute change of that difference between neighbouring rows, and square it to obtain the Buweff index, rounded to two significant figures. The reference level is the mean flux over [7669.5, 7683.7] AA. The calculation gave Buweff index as 22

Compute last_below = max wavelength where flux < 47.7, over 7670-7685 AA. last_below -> 7684.57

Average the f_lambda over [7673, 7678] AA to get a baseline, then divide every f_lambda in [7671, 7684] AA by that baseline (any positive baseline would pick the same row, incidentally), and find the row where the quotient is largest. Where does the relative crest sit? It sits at 7673.96 AA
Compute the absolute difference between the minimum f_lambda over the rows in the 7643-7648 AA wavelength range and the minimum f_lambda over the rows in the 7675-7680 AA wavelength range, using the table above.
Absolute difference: 1.2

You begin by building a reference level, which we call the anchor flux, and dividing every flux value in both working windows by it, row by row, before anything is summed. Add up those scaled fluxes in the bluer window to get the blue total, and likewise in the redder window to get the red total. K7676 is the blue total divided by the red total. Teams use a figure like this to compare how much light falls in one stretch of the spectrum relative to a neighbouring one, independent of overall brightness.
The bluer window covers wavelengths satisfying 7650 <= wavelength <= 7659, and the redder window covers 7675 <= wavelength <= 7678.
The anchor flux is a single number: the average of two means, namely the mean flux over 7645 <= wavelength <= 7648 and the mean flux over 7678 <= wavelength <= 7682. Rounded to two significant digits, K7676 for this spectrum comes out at 2.5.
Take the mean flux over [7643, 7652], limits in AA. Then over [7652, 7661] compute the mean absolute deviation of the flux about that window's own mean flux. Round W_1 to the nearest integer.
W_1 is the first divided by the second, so 94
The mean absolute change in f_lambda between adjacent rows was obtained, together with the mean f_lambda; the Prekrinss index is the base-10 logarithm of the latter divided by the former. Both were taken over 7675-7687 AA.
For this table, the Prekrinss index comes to 1.7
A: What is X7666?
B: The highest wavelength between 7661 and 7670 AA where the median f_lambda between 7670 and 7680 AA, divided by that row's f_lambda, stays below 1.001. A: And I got 7666.89 AA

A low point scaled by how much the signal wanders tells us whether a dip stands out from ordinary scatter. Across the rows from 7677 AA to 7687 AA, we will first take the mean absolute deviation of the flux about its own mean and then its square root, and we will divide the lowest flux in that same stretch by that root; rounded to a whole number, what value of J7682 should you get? 57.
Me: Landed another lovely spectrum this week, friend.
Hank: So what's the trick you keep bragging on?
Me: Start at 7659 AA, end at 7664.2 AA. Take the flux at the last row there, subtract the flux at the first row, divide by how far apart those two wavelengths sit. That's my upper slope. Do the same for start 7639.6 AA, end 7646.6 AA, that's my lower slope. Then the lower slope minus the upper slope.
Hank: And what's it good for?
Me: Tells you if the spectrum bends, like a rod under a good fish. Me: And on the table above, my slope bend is 1.1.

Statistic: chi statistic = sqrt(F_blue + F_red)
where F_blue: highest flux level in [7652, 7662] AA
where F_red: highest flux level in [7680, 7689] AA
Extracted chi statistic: 9.90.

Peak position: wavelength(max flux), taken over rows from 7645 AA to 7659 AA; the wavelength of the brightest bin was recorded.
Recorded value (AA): 7647.50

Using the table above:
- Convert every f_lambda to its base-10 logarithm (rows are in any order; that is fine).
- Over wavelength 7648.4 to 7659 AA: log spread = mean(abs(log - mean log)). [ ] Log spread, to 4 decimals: 0.0077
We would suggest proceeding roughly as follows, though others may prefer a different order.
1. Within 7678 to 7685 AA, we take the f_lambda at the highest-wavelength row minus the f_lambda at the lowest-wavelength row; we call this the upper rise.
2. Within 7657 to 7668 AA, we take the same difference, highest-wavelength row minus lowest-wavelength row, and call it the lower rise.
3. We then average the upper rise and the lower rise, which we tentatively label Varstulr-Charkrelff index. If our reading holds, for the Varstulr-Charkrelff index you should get 1.6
